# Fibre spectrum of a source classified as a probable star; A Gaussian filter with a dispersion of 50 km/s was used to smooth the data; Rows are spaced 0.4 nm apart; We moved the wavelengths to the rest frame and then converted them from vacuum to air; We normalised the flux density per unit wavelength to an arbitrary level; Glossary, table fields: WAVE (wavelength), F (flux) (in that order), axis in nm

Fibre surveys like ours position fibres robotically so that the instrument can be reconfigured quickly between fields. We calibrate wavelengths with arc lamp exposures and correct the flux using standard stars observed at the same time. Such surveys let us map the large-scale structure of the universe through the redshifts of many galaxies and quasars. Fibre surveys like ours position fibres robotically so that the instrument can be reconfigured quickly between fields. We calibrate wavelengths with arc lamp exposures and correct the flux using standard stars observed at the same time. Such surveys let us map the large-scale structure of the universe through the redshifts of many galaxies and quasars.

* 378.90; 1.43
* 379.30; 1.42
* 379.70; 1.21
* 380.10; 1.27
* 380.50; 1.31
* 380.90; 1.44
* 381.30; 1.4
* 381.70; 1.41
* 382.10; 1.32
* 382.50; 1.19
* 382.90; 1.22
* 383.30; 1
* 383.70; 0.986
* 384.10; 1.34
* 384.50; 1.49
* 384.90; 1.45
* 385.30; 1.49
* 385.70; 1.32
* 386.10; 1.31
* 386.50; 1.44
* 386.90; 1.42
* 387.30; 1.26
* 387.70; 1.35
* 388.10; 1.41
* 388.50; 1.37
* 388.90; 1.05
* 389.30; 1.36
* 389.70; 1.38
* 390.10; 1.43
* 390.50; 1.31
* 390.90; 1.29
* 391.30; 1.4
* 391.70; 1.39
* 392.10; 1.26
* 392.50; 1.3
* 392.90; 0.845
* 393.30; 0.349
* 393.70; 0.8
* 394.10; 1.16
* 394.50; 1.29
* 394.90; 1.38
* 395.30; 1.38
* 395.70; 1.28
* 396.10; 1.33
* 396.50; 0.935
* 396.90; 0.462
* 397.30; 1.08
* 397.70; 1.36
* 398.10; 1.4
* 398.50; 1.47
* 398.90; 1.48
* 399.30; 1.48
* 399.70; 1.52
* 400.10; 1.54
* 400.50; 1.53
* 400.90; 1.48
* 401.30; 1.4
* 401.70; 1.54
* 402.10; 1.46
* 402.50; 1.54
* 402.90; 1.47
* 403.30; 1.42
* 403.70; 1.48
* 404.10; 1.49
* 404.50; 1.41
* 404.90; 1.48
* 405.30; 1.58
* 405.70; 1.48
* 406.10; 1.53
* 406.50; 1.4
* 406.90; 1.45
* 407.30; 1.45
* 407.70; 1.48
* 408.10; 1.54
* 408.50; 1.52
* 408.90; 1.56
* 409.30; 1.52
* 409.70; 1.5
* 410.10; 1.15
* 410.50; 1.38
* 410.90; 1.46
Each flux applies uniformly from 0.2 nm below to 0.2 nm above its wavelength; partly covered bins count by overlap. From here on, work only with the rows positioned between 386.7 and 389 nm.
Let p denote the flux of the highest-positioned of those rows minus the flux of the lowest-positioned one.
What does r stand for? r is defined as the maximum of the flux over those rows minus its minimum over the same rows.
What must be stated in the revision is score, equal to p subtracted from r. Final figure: 0.7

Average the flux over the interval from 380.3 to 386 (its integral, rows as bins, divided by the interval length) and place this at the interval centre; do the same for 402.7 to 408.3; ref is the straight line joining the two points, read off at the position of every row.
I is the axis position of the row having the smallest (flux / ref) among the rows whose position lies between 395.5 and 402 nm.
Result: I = 396.90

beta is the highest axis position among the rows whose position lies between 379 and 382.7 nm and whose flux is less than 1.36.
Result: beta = 382.50 nm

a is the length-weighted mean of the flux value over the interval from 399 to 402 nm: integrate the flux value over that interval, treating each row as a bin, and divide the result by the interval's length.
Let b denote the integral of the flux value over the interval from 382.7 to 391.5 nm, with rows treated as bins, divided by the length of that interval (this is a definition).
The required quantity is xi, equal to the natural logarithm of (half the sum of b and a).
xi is 0.34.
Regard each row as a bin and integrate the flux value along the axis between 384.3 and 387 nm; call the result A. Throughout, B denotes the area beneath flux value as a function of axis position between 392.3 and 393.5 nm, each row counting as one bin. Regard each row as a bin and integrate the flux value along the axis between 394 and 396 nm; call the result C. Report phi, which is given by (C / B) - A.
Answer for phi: -1.2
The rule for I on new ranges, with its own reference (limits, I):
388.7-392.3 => 388.90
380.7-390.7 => 383.70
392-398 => 393.30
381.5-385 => 383.70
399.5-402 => 401.30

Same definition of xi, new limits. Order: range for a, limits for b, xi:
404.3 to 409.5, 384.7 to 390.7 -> 0.35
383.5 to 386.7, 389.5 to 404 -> 0.28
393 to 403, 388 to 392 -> 0.27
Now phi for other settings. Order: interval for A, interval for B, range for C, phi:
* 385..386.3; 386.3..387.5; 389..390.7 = -0.4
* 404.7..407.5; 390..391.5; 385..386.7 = -3.0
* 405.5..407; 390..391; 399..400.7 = -0.3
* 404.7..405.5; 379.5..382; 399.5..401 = -0.5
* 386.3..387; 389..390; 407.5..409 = 0.7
